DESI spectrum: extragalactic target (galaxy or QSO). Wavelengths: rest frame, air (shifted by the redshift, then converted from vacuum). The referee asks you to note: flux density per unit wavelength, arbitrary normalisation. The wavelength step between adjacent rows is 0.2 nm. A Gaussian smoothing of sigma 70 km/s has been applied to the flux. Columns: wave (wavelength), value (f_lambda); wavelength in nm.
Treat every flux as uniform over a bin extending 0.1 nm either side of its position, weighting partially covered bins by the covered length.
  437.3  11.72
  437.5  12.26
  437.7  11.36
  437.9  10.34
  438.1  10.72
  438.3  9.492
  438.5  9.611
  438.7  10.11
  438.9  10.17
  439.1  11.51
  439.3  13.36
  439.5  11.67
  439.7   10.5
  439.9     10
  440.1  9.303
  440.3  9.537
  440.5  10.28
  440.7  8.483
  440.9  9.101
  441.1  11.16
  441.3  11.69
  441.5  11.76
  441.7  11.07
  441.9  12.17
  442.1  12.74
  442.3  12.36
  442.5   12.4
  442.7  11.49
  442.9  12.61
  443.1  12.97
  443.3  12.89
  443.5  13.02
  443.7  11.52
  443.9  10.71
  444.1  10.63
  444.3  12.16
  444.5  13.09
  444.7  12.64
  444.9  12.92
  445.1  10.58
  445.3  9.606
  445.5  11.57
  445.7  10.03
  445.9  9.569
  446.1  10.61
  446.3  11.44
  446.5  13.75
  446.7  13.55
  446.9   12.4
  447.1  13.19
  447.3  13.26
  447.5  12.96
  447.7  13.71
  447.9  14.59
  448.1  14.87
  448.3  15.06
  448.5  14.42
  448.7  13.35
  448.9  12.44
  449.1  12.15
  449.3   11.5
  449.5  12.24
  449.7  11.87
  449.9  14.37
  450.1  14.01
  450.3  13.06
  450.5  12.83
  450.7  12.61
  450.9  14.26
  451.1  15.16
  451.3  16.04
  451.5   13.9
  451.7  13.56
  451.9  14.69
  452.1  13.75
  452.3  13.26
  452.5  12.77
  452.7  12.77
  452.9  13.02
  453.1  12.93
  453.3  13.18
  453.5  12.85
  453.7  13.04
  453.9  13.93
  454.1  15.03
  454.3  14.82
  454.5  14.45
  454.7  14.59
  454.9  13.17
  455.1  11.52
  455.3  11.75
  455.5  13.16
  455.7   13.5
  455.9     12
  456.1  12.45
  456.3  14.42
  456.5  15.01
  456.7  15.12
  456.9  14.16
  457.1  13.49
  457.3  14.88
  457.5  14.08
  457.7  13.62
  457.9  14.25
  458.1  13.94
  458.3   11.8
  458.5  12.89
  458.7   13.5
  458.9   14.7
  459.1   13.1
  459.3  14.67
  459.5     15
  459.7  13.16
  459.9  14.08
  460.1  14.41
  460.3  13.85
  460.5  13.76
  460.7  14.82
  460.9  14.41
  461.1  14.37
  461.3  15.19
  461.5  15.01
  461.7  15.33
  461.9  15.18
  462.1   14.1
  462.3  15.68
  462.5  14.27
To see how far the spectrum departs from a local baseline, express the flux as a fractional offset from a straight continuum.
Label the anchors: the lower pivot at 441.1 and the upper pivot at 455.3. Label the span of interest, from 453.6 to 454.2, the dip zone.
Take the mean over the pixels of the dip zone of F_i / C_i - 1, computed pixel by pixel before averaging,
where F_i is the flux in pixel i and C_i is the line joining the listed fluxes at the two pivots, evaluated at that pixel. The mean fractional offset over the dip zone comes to 0.197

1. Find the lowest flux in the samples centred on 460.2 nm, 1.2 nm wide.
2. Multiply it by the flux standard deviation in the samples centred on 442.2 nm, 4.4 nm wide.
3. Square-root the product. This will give 4.2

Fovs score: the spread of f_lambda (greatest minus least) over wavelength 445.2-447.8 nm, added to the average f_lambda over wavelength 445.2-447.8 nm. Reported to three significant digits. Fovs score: 16.2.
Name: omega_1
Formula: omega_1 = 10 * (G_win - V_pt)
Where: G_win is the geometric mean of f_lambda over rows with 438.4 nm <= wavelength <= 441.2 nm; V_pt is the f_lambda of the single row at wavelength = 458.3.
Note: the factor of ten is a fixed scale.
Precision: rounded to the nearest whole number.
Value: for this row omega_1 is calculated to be -15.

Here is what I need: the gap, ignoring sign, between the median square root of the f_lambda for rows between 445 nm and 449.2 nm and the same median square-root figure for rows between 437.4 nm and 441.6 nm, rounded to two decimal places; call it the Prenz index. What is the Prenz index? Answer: 0.38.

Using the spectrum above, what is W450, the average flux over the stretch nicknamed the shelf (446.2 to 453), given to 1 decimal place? 13.4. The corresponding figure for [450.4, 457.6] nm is 13.7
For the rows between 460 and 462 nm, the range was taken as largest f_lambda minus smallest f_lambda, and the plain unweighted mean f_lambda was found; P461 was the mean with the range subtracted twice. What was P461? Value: 11.5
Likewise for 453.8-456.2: 6.3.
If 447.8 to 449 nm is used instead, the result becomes 8.9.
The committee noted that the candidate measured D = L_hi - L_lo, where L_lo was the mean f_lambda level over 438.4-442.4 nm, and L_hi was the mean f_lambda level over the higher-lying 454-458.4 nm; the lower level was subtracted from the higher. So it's 2.9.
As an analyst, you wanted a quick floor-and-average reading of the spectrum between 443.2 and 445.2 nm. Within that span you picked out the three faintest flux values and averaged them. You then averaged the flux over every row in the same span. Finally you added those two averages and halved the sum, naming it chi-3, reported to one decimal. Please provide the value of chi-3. 11.3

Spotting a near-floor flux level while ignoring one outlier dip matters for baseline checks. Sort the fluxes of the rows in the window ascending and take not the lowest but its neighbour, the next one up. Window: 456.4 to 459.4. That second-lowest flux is 12.89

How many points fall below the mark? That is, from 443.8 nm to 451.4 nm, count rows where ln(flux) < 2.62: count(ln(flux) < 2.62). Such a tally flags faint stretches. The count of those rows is 28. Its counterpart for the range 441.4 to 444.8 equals 17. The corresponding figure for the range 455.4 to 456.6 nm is 4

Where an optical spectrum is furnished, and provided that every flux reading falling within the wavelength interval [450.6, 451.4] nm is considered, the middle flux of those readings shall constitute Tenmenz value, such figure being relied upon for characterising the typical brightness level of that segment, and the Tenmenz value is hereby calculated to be 14.7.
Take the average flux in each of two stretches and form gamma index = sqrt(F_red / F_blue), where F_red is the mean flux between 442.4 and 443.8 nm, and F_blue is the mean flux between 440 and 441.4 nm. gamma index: 1.12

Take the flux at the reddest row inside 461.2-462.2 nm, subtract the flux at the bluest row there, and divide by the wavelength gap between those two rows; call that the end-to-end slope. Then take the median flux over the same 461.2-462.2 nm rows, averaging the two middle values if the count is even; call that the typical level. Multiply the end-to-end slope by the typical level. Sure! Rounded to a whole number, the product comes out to -21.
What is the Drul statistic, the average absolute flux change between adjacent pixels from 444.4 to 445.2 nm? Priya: 1.0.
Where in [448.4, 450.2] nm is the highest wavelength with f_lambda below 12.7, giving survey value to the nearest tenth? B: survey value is 449.7 nm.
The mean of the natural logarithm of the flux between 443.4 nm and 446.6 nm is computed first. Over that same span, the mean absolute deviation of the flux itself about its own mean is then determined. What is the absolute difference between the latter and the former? 1.3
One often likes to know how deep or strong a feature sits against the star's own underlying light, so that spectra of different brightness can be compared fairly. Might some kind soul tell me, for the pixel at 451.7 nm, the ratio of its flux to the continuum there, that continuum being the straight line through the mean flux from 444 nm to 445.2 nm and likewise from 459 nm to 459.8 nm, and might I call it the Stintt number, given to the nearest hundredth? 1.05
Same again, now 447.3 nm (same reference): 1.07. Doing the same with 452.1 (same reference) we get 1.06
